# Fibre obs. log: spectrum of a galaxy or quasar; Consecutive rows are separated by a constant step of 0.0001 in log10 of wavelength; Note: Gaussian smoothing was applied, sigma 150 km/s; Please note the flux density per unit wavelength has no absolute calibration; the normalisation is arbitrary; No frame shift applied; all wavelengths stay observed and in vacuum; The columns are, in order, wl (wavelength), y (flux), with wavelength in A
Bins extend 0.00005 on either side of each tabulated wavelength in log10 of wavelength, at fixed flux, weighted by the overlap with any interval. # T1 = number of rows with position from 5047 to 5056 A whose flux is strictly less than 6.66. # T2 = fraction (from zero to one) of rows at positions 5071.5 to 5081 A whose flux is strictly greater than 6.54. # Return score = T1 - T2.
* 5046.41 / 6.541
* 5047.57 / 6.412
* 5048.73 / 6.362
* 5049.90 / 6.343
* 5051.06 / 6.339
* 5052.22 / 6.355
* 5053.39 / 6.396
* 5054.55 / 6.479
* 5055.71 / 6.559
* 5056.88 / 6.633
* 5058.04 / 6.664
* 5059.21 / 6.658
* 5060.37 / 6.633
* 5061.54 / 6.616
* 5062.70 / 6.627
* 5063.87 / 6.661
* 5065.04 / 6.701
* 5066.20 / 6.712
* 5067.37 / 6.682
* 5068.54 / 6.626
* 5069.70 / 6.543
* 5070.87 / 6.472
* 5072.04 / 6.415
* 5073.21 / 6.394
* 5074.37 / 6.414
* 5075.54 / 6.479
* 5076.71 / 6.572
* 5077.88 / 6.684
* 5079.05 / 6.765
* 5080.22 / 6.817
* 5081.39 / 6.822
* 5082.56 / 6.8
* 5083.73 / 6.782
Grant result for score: 7.5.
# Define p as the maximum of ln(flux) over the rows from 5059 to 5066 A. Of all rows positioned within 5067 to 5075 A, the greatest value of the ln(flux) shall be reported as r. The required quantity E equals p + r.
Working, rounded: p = 1.902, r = 1.90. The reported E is 3.80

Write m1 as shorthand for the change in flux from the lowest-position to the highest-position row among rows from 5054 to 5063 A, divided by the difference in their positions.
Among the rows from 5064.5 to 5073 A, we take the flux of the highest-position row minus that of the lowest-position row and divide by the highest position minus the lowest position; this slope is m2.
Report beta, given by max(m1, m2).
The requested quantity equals 0.018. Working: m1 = 0.018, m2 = -0.04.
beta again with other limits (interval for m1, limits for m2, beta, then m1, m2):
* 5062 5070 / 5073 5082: 0.052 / -0.012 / 0.05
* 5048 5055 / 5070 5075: 0.020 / 0.020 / -0.02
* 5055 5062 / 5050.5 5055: 0.040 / 0.010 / 0.04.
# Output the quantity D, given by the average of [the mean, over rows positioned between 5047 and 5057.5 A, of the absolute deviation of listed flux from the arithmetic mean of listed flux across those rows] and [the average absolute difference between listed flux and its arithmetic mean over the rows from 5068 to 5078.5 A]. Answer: 0.08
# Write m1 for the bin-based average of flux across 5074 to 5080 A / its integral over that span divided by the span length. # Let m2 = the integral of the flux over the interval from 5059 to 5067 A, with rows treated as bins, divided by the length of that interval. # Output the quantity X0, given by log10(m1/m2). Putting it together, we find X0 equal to -0.004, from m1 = 6.60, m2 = 6.66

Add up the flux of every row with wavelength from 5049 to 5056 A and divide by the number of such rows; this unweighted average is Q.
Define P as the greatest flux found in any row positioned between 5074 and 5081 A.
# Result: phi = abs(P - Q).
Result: 0.41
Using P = 6.817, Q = 6.41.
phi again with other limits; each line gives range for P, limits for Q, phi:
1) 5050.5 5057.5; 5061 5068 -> 0.03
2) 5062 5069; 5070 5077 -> 0.25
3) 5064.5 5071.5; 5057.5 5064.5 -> 0.07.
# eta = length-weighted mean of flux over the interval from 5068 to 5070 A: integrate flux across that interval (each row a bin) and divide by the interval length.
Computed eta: 6.61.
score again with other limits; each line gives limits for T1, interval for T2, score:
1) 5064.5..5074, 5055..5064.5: 4.0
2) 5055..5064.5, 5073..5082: 5.4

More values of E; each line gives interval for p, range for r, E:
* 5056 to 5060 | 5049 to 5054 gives 3.75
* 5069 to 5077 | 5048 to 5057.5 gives 3.77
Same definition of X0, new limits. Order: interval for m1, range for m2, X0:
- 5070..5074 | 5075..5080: -0.013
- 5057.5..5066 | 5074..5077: 0.011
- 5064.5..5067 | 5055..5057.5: 0.007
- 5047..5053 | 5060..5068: -0.020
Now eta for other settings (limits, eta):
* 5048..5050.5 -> 6.35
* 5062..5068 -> 6.67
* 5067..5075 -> 6.51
